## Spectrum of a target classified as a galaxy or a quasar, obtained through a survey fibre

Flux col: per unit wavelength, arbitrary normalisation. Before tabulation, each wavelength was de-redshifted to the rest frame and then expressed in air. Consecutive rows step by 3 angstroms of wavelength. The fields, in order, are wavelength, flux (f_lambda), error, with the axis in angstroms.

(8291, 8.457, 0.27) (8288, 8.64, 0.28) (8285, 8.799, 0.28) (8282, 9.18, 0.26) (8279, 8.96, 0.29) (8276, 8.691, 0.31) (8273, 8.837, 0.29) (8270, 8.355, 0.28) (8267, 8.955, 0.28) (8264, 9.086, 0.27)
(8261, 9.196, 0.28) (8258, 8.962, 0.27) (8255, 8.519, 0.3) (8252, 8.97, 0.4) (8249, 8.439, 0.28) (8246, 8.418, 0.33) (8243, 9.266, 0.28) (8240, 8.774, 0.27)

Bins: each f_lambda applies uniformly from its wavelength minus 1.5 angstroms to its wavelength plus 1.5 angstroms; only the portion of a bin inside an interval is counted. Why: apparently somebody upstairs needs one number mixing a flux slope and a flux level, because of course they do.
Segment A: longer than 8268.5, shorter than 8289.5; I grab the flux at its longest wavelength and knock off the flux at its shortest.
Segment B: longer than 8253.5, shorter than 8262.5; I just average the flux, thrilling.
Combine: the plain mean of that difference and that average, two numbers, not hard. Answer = 4.6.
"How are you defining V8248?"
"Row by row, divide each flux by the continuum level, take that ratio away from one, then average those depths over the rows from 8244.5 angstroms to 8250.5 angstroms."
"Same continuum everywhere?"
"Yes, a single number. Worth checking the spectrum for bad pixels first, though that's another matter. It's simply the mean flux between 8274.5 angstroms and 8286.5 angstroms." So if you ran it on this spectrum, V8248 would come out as 0.054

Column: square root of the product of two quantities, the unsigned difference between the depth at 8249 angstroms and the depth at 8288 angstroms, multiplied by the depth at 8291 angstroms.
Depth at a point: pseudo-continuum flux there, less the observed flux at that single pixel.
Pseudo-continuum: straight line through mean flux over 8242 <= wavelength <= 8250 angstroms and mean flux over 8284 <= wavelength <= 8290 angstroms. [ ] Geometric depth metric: 0.22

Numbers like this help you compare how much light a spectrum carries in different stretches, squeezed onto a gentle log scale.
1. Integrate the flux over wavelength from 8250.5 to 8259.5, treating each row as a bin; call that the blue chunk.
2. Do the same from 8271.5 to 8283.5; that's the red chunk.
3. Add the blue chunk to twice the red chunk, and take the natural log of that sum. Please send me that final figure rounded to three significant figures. 5.68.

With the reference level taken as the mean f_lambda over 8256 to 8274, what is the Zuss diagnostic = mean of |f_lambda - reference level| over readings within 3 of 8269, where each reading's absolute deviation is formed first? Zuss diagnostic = 0.30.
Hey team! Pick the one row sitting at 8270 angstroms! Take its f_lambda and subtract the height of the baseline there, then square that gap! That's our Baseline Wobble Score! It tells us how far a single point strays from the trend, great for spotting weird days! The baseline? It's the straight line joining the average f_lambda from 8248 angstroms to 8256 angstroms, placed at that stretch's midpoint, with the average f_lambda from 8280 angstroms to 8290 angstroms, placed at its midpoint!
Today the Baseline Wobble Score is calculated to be 0.17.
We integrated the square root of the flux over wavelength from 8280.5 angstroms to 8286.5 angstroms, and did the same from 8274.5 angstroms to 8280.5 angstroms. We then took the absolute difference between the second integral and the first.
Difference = 0.16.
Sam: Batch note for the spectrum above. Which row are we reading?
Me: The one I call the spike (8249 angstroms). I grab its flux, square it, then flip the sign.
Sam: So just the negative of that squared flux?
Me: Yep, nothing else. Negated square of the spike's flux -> -71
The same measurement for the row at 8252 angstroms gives -80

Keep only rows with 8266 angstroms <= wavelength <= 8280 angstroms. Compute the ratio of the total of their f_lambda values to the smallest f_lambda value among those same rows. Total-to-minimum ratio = 5.24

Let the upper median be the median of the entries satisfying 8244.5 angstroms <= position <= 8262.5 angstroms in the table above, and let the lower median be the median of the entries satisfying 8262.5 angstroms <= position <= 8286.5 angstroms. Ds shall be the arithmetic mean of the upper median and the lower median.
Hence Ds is 8.82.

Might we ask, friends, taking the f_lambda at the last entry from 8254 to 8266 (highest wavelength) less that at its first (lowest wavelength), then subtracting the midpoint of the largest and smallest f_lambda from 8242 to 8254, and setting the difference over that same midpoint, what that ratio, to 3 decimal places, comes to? -0.936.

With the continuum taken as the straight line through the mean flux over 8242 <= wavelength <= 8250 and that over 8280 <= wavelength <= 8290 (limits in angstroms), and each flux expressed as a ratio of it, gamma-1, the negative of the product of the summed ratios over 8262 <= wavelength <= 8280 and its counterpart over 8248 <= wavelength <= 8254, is -12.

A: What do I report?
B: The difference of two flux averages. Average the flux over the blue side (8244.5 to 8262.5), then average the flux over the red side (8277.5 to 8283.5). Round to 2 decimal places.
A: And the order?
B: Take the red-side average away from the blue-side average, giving -0.32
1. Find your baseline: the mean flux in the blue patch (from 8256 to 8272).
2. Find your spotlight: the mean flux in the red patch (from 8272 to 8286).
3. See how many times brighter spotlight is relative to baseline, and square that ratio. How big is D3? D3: 1.00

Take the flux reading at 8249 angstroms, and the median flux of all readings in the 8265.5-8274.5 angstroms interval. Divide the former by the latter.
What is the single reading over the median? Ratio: 0.955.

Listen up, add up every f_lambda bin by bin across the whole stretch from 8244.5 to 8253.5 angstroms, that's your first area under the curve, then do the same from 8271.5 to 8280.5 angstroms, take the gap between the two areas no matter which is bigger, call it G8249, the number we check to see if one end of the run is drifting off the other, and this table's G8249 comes 2.0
